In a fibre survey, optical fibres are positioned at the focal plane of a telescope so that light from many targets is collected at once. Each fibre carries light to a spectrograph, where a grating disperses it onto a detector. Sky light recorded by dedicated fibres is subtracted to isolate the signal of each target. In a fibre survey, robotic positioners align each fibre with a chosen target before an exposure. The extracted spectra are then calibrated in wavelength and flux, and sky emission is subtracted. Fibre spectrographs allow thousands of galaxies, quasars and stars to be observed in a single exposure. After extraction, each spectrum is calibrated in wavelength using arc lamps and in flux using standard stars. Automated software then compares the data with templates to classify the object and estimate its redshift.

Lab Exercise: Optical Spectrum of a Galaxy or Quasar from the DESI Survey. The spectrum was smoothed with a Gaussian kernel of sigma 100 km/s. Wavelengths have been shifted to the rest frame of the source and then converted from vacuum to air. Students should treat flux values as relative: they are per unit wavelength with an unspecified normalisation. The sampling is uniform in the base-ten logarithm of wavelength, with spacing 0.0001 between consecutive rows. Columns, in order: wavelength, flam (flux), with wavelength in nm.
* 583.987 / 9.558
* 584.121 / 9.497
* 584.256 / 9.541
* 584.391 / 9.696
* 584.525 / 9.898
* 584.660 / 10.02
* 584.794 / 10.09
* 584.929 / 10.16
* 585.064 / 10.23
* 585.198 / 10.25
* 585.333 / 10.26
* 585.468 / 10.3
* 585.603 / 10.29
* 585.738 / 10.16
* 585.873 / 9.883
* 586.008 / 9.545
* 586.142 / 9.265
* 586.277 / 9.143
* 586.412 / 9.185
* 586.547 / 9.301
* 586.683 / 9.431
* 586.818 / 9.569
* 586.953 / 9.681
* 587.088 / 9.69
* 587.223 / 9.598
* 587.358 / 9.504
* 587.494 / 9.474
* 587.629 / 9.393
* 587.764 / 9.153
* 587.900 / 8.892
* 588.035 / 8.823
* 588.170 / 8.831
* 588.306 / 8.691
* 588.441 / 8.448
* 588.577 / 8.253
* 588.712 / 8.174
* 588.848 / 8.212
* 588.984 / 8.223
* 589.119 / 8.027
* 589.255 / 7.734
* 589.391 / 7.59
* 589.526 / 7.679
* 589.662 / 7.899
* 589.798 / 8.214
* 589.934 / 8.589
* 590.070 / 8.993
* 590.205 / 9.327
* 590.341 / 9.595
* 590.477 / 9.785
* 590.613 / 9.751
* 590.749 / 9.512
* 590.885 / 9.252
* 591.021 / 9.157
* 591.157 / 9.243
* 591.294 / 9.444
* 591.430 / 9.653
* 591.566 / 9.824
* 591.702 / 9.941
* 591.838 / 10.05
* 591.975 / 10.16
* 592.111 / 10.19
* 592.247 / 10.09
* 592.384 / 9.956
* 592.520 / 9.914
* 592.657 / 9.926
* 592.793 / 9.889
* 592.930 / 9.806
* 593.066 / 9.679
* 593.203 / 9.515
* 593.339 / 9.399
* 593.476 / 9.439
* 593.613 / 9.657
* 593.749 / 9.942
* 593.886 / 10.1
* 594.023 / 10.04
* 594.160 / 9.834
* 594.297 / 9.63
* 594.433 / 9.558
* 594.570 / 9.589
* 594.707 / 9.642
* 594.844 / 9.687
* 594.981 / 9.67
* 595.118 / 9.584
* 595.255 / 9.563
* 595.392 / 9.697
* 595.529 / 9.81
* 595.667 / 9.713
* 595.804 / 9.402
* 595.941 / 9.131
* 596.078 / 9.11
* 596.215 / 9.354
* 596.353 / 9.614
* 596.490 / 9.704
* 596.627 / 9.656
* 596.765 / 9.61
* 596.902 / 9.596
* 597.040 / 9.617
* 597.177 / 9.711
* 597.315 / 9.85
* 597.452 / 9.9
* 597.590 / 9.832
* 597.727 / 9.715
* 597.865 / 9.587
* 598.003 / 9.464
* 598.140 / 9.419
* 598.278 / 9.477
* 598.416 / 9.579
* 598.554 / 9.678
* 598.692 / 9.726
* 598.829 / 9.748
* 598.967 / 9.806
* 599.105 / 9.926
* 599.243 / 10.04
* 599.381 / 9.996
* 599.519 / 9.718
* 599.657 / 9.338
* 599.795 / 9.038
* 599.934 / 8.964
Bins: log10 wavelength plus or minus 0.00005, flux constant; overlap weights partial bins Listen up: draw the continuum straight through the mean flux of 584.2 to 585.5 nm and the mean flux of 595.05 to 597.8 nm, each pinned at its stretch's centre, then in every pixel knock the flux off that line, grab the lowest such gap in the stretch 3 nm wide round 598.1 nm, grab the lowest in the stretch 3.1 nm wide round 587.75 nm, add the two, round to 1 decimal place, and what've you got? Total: -0.3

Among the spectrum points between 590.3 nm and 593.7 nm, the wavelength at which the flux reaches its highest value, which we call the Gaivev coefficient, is 592.111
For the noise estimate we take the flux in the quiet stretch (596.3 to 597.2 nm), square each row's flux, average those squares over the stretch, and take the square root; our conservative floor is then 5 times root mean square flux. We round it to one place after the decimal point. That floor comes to 48.2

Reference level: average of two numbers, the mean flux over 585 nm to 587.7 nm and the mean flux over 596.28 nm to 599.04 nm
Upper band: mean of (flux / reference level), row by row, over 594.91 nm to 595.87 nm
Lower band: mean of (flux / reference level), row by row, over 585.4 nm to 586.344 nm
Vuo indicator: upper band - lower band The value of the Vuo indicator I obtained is -0.02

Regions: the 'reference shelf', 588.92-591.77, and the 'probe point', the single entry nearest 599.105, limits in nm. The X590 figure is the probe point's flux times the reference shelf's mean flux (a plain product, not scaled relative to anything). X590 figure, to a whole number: 89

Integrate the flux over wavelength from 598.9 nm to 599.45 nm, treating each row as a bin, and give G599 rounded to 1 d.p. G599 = 5.5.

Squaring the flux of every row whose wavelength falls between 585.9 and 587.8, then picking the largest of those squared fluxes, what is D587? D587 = 94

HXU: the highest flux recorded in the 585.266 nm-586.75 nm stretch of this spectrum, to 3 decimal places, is 10.300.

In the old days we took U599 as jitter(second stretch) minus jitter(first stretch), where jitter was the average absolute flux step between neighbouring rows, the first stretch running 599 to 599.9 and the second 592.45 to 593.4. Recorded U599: -0.13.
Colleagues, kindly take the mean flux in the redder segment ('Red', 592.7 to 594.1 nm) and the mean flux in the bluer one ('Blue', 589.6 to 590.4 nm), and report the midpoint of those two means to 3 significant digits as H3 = 9.26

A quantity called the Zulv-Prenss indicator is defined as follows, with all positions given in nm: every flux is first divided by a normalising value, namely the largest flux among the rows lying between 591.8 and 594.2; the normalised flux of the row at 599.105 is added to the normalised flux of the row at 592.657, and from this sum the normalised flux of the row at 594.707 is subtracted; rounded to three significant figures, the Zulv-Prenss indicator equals 1.00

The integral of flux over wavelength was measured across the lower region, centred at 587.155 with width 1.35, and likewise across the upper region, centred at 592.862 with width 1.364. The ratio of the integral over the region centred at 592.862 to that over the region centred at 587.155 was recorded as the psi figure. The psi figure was 1.040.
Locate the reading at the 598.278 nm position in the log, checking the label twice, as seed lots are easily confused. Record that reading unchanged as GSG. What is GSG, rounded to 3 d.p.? 9.477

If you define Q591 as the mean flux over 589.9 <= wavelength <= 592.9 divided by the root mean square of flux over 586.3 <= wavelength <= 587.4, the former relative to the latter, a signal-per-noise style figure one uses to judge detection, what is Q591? 1.02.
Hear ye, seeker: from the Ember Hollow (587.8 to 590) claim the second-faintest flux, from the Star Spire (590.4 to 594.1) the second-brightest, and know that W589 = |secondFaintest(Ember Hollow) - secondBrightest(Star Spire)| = 2.48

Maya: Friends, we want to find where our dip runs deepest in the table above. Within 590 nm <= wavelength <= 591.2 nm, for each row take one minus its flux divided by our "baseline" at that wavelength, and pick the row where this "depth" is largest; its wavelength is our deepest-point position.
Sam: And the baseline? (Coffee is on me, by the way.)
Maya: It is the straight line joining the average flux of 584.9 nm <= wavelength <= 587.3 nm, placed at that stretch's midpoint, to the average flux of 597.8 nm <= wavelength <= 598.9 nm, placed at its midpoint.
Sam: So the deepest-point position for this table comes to 590.070 nm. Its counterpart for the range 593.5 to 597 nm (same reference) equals 596.078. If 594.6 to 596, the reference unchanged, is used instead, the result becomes 595.941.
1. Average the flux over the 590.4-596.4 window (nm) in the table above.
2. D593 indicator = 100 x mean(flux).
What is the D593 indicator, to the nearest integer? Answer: 968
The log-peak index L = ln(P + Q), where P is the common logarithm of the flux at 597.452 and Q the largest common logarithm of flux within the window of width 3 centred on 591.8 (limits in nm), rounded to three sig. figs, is 0.695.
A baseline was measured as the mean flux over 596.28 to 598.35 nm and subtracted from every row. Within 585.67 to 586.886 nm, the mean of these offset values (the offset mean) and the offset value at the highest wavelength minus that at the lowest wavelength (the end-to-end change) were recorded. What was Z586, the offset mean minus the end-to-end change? 0.4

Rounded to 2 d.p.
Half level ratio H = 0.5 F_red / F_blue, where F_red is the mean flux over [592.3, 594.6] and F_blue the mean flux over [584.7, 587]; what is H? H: 0.50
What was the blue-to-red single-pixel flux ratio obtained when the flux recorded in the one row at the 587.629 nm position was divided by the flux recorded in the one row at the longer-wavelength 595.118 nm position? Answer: 0.980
